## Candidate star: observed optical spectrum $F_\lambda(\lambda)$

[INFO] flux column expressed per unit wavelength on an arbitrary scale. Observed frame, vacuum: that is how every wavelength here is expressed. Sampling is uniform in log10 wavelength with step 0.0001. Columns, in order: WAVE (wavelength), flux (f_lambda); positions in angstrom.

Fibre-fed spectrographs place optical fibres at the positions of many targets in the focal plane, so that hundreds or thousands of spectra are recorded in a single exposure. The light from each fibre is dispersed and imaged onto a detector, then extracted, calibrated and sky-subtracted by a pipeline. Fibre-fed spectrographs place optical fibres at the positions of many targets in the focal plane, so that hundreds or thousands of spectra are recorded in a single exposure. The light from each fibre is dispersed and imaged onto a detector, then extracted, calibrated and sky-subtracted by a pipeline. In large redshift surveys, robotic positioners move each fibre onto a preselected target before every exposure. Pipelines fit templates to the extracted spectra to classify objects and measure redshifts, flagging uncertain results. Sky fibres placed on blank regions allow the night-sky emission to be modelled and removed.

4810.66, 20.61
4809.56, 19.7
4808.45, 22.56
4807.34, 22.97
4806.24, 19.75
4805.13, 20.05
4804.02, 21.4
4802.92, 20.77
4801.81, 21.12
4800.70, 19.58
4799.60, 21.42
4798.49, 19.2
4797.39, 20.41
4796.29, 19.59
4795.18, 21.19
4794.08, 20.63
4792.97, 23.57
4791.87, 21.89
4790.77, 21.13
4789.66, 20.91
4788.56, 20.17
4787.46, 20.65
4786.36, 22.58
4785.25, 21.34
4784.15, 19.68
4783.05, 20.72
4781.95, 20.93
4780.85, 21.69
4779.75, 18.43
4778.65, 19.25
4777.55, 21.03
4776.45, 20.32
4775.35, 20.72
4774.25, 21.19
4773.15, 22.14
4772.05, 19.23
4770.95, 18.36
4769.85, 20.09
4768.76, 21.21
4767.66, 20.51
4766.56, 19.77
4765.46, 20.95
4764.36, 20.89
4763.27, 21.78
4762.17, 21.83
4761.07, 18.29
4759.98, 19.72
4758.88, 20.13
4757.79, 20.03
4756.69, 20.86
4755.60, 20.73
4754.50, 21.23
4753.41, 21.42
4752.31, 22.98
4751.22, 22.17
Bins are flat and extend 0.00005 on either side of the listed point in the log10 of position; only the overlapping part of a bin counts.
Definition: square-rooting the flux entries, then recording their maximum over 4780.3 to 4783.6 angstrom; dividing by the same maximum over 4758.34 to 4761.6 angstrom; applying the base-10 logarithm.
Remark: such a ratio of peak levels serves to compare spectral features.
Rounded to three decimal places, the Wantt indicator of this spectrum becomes 0.016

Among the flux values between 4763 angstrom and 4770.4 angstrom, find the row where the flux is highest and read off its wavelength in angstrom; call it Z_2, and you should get 4763.27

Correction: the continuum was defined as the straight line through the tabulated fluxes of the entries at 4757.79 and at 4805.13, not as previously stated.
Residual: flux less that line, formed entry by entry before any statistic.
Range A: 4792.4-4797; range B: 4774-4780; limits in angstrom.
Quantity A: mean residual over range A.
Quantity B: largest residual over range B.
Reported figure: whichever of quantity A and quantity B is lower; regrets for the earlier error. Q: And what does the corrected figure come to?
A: 1.2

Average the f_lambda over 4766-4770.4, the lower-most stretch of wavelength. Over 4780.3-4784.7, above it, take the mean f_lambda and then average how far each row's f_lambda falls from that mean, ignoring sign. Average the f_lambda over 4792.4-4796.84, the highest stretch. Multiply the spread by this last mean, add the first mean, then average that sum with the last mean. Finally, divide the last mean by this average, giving 0.80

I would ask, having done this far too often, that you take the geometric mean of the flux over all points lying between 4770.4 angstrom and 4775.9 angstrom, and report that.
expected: 20.3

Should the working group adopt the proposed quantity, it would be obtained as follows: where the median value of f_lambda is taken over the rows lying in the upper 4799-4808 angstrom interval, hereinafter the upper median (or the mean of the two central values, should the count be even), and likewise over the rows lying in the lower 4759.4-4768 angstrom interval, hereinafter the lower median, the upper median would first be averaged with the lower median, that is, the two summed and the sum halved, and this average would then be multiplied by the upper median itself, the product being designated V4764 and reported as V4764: 436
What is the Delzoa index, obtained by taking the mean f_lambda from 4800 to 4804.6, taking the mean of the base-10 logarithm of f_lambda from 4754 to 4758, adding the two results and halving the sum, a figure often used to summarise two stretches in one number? 11.02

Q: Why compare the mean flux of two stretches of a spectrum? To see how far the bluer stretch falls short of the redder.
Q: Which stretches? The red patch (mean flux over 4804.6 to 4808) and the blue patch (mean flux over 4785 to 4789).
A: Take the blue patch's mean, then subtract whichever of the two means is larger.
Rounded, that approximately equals 0.00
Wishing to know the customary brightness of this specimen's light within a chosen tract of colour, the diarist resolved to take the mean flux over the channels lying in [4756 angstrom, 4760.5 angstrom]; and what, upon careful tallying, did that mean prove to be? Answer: 20.2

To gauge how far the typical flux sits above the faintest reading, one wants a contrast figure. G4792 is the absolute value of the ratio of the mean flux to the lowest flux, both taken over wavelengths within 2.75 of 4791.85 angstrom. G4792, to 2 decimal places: 1.05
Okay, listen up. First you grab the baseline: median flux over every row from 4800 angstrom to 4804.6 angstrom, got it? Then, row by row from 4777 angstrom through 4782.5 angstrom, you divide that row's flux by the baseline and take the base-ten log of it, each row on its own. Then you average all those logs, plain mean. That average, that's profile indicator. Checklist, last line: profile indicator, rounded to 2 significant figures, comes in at -0.015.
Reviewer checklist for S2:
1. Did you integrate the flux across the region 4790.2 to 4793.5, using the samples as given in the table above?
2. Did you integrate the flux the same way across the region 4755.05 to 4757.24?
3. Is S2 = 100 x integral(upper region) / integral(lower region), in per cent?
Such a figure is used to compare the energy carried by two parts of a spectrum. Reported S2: 161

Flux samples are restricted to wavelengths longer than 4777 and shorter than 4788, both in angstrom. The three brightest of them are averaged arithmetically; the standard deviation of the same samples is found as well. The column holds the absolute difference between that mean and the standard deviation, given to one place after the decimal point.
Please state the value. 20.7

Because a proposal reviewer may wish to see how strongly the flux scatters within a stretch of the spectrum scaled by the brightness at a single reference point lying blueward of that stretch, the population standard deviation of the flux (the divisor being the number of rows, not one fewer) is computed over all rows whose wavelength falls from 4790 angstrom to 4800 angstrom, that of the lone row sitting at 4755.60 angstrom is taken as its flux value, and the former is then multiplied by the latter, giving 25.2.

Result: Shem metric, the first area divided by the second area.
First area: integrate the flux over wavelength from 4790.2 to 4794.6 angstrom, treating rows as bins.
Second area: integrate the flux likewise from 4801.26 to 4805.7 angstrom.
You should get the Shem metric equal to 1.04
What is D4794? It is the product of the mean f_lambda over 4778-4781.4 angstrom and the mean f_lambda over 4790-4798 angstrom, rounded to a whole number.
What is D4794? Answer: 420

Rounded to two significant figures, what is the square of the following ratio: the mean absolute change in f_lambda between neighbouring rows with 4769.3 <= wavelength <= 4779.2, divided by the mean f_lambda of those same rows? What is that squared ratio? 0.0037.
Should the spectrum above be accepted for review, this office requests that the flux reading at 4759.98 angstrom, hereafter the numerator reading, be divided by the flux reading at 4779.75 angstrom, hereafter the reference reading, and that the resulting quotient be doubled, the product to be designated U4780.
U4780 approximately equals 2.14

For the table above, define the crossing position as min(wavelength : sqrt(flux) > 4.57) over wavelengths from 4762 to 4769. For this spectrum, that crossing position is 4762.17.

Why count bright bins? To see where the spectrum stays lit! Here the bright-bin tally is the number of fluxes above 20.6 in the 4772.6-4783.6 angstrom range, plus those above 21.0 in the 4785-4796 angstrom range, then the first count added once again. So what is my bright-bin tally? 20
